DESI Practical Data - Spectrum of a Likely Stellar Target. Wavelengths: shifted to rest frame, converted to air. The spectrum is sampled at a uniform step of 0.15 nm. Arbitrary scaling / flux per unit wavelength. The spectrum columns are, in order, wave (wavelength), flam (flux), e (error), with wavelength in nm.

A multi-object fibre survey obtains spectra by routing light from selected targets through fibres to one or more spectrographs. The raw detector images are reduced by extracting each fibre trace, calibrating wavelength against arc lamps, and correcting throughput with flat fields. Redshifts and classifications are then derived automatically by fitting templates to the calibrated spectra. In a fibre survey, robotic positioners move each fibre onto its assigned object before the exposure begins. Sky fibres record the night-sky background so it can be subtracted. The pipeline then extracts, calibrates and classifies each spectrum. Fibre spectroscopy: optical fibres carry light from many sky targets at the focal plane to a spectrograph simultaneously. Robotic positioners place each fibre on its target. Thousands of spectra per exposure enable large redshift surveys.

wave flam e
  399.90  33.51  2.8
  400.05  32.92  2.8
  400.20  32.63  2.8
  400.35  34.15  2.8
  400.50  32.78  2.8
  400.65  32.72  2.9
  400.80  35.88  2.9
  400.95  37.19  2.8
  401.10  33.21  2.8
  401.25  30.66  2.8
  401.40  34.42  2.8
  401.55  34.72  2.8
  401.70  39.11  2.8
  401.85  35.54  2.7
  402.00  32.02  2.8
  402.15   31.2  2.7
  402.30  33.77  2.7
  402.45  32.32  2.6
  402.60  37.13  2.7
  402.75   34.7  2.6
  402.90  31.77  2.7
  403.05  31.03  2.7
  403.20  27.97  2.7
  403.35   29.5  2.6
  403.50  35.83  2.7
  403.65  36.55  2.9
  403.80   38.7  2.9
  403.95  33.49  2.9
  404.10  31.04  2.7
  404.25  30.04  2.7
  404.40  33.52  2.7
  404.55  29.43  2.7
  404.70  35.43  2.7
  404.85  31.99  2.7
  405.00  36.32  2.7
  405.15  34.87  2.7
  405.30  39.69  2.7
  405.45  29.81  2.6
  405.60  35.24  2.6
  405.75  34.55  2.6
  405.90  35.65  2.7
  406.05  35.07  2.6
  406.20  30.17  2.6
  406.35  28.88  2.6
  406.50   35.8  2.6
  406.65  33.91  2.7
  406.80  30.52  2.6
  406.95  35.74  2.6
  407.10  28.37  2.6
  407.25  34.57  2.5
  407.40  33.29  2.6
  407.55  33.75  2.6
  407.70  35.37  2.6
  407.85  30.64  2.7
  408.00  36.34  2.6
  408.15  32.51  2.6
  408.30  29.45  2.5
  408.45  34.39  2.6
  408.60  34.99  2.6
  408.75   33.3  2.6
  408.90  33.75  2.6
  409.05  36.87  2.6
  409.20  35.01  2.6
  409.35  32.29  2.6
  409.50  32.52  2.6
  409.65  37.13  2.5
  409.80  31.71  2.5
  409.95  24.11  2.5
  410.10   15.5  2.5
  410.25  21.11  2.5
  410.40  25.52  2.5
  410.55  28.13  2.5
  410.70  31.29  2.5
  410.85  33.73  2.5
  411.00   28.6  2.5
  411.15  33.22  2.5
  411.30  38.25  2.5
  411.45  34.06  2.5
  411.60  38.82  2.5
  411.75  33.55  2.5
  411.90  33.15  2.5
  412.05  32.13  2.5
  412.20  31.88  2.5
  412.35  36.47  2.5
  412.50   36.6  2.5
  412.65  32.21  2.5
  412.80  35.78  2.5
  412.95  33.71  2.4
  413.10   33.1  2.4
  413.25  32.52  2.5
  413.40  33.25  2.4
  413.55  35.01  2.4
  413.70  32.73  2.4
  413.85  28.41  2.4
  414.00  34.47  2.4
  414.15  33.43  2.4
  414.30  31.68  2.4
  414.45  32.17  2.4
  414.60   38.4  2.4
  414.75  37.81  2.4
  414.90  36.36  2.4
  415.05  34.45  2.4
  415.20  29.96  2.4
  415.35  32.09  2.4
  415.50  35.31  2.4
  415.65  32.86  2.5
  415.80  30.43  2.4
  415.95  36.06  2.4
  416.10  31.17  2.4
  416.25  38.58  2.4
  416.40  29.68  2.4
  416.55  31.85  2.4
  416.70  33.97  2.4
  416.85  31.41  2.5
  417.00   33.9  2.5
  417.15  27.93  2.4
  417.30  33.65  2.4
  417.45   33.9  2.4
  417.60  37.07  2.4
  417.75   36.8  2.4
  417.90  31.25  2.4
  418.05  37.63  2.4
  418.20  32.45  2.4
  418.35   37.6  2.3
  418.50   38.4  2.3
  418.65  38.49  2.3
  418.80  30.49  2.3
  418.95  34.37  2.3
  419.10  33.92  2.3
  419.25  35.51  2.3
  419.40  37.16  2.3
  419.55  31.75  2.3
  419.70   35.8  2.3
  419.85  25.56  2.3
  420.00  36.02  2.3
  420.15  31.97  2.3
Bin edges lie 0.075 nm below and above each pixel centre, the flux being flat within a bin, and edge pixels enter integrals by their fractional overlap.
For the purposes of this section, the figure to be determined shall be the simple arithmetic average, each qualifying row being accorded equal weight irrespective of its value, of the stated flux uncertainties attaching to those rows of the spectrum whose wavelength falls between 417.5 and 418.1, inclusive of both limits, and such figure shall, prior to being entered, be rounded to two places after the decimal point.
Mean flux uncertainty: 2.40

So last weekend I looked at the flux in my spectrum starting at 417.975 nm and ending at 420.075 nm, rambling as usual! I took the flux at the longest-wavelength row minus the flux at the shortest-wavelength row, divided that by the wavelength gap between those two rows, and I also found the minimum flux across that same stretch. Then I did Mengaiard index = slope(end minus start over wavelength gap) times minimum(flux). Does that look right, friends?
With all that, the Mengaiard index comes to -21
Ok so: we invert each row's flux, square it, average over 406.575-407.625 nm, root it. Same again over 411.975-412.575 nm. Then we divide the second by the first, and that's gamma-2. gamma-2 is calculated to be 0.96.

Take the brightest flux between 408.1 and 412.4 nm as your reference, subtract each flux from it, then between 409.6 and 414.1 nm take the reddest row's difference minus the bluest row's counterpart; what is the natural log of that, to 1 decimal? 1.0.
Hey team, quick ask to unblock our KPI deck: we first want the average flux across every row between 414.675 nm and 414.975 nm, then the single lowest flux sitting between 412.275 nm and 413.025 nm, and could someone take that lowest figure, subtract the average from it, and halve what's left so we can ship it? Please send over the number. -2.4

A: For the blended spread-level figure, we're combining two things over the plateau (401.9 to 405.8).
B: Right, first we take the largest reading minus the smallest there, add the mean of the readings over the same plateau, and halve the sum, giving 22.6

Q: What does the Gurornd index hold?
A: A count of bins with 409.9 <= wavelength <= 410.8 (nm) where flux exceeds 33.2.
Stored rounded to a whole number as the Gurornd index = 0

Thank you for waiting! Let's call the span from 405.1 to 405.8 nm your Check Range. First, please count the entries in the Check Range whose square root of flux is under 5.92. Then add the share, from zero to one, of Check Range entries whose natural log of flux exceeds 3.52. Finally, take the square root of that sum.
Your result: 1.95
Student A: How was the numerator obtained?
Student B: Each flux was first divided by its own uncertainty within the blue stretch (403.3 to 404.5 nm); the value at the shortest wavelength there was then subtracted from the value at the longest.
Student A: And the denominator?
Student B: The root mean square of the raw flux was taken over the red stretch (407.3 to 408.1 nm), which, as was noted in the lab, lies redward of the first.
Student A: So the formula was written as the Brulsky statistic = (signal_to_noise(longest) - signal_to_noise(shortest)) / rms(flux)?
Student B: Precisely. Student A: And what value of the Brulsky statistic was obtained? 0.031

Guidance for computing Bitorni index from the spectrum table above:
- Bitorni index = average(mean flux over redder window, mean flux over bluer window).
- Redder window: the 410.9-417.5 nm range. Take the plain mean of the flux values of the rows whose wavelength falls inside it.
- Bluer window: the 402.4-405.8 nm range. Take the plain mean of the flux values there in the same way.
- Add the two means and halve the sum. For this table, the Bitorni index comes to 33.5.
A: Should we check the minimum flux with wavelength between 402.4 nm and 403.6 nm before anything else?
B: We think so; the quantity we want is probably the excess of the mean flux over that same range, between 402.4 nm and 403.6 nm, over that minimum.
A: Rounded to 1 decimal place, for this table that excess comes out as 4.6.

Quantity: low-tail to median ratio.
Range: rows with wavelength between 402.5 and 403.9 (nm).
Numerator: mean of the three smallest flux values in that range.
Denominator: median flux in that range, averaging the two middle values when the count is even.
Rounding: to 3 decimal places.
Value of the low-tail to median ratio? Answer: 0.850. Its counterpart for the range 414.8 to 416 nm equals 0.916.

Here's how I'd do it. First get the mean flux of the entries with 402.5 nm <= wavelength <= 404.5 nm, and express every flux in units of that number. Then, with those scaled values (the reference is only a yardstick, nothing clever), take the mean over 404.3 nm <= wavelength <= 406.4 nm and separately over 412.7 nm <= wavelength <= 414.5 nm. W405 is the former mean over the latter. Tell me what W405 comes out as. 1.02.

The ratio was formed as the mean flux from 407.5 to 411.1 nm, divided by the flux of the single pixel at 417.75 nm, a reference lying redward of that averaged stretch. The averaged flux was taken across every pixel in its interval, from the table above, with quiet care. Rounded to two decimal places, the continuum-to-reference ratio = 0.85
